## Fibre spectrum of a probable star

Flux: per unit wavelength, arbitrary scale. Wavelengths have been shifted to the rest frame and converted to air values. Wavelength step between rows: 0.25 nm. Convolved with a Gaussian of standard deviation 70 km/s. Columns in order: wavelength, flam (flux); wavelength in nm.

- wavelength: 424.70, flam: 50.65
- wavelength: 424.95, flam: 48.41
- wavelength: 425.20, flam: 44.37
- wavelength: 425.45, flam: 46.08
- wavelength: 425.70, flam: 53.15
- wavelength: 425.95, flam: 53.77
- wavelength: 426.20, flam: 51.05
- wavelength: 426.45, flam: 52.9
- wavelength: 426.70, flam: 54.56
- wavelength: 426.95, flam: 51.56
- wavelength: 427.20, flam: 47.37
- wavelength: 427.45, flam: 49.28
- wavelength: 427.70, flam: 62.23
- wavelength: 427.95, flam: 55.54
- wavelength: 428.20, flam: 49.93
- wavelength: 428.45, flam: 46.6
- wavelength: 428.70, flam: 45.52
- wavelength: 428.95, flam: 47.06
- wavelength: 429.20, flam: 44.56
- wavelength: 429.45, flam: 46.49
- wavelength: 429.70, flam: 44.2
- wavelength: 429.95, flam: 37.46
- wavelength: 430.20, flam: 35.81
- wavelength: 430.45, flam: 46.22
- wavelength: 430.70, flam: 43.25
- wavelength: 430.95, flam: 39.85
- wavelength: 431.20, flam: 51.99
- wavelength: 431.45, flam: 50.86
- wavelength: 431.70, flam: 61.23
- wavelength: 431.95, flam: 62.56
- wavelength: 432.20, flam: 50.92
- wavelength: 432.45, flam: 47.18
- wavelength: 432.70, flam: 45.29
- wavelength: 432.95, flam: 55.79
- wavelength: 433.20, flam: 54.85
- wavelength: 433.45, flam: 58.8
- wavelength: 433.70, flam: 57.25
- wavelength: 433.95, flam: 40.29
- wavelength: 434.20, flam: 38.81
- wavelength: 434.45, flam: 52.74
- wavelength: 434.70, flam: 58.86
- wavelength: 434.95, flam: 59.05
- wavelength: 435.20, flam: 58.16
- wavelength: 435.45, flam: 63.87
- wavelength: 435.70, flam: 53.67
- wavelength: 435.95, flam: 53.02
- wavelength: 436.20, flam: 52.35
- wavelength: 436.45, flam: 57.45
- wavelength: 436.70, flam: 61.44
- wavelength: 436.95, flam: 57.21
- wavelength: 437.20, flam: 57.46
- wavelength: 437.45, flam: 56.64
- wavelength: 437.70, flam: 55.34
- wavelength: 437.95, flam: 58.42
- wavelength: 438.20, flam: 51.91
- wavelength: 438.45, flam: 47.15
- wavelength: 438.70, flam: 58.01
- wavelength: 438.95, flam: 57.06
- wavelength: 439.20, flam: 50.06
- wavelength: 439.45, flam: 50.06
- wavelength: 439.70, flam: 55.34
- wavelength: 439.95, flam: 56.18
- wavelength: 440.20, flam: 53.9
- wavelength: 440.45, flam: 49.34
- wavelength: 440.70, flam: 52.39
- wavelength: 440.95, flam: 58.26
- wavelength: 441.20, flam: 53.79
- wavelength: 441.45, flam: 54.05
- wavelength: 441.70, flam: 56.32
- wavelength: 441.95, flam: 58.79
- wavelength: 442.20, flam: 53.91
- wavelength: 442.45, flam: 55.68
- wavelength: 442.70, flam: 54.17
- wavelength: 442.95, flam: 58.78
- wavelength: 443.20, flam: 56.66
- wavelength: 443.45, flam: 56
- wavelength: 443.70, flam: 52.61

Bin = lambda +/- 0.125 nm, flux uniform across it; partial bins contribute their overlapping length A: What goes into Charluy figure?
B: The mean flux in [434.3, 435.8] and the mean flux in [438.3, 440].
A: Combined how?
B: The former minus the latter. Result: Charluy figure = 4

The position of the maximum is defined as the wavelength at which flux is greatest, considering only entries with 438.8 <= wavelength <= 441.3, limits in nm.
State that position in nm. 440.95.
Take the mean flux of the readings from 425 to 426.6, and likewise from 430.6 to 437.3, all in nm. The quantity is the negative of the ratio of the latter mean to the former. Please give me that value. -1.07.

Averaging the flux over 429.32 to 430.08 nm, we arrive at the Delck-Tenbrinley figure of 42.7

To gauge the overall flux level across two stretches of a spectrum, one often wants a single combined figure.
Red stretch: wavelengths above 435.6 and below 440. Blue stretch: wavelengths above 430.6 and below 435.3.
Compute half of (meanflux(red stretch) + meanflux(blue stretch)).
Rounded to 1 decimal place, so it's 53.5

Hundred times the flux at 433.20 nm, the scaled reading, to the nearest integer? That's 5485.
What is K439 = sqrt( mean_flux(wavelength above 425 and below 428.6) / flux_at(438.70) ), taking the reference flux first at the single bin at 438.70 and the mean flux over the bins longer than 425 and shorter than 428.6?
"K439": 0.94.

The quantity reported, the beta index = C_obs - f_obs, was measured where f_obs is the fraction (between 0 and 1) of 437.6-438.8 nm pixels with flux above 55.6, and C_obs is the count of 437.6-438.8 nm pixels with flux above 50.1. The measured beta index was 4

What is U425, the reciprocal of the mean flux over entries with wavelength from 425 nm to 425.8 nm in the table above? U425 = 0.0209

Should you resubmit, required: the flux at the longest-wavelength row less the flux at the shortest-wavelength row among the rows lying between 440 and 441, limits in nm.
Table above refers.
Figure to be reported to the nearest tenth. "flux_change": 4.4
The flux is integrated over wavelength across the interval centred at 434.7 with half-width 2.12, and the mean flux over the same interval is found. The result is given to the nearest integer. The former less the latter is 176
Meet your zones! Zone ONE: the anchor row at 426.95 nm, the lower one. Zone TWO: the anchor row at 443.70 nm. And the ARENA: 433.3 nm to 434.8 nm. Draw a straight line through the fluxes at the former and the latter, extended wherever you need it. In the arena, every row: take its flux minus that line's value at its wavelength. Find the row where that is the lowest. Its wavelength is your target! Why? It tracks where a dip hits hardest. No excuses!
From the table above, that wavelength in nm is 434.20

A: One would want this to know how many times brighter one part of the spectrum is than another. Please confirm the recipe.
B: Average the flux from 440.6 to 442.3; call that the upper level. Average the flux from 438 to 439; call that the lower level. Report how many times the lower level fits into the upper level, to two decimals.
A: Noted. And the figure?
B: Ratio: 1.03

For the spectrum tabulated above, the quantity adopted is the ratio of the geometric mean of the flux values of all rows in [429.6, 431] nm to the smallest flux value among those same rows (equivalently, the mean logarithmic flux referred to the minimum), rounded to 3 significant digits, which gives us 1.14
